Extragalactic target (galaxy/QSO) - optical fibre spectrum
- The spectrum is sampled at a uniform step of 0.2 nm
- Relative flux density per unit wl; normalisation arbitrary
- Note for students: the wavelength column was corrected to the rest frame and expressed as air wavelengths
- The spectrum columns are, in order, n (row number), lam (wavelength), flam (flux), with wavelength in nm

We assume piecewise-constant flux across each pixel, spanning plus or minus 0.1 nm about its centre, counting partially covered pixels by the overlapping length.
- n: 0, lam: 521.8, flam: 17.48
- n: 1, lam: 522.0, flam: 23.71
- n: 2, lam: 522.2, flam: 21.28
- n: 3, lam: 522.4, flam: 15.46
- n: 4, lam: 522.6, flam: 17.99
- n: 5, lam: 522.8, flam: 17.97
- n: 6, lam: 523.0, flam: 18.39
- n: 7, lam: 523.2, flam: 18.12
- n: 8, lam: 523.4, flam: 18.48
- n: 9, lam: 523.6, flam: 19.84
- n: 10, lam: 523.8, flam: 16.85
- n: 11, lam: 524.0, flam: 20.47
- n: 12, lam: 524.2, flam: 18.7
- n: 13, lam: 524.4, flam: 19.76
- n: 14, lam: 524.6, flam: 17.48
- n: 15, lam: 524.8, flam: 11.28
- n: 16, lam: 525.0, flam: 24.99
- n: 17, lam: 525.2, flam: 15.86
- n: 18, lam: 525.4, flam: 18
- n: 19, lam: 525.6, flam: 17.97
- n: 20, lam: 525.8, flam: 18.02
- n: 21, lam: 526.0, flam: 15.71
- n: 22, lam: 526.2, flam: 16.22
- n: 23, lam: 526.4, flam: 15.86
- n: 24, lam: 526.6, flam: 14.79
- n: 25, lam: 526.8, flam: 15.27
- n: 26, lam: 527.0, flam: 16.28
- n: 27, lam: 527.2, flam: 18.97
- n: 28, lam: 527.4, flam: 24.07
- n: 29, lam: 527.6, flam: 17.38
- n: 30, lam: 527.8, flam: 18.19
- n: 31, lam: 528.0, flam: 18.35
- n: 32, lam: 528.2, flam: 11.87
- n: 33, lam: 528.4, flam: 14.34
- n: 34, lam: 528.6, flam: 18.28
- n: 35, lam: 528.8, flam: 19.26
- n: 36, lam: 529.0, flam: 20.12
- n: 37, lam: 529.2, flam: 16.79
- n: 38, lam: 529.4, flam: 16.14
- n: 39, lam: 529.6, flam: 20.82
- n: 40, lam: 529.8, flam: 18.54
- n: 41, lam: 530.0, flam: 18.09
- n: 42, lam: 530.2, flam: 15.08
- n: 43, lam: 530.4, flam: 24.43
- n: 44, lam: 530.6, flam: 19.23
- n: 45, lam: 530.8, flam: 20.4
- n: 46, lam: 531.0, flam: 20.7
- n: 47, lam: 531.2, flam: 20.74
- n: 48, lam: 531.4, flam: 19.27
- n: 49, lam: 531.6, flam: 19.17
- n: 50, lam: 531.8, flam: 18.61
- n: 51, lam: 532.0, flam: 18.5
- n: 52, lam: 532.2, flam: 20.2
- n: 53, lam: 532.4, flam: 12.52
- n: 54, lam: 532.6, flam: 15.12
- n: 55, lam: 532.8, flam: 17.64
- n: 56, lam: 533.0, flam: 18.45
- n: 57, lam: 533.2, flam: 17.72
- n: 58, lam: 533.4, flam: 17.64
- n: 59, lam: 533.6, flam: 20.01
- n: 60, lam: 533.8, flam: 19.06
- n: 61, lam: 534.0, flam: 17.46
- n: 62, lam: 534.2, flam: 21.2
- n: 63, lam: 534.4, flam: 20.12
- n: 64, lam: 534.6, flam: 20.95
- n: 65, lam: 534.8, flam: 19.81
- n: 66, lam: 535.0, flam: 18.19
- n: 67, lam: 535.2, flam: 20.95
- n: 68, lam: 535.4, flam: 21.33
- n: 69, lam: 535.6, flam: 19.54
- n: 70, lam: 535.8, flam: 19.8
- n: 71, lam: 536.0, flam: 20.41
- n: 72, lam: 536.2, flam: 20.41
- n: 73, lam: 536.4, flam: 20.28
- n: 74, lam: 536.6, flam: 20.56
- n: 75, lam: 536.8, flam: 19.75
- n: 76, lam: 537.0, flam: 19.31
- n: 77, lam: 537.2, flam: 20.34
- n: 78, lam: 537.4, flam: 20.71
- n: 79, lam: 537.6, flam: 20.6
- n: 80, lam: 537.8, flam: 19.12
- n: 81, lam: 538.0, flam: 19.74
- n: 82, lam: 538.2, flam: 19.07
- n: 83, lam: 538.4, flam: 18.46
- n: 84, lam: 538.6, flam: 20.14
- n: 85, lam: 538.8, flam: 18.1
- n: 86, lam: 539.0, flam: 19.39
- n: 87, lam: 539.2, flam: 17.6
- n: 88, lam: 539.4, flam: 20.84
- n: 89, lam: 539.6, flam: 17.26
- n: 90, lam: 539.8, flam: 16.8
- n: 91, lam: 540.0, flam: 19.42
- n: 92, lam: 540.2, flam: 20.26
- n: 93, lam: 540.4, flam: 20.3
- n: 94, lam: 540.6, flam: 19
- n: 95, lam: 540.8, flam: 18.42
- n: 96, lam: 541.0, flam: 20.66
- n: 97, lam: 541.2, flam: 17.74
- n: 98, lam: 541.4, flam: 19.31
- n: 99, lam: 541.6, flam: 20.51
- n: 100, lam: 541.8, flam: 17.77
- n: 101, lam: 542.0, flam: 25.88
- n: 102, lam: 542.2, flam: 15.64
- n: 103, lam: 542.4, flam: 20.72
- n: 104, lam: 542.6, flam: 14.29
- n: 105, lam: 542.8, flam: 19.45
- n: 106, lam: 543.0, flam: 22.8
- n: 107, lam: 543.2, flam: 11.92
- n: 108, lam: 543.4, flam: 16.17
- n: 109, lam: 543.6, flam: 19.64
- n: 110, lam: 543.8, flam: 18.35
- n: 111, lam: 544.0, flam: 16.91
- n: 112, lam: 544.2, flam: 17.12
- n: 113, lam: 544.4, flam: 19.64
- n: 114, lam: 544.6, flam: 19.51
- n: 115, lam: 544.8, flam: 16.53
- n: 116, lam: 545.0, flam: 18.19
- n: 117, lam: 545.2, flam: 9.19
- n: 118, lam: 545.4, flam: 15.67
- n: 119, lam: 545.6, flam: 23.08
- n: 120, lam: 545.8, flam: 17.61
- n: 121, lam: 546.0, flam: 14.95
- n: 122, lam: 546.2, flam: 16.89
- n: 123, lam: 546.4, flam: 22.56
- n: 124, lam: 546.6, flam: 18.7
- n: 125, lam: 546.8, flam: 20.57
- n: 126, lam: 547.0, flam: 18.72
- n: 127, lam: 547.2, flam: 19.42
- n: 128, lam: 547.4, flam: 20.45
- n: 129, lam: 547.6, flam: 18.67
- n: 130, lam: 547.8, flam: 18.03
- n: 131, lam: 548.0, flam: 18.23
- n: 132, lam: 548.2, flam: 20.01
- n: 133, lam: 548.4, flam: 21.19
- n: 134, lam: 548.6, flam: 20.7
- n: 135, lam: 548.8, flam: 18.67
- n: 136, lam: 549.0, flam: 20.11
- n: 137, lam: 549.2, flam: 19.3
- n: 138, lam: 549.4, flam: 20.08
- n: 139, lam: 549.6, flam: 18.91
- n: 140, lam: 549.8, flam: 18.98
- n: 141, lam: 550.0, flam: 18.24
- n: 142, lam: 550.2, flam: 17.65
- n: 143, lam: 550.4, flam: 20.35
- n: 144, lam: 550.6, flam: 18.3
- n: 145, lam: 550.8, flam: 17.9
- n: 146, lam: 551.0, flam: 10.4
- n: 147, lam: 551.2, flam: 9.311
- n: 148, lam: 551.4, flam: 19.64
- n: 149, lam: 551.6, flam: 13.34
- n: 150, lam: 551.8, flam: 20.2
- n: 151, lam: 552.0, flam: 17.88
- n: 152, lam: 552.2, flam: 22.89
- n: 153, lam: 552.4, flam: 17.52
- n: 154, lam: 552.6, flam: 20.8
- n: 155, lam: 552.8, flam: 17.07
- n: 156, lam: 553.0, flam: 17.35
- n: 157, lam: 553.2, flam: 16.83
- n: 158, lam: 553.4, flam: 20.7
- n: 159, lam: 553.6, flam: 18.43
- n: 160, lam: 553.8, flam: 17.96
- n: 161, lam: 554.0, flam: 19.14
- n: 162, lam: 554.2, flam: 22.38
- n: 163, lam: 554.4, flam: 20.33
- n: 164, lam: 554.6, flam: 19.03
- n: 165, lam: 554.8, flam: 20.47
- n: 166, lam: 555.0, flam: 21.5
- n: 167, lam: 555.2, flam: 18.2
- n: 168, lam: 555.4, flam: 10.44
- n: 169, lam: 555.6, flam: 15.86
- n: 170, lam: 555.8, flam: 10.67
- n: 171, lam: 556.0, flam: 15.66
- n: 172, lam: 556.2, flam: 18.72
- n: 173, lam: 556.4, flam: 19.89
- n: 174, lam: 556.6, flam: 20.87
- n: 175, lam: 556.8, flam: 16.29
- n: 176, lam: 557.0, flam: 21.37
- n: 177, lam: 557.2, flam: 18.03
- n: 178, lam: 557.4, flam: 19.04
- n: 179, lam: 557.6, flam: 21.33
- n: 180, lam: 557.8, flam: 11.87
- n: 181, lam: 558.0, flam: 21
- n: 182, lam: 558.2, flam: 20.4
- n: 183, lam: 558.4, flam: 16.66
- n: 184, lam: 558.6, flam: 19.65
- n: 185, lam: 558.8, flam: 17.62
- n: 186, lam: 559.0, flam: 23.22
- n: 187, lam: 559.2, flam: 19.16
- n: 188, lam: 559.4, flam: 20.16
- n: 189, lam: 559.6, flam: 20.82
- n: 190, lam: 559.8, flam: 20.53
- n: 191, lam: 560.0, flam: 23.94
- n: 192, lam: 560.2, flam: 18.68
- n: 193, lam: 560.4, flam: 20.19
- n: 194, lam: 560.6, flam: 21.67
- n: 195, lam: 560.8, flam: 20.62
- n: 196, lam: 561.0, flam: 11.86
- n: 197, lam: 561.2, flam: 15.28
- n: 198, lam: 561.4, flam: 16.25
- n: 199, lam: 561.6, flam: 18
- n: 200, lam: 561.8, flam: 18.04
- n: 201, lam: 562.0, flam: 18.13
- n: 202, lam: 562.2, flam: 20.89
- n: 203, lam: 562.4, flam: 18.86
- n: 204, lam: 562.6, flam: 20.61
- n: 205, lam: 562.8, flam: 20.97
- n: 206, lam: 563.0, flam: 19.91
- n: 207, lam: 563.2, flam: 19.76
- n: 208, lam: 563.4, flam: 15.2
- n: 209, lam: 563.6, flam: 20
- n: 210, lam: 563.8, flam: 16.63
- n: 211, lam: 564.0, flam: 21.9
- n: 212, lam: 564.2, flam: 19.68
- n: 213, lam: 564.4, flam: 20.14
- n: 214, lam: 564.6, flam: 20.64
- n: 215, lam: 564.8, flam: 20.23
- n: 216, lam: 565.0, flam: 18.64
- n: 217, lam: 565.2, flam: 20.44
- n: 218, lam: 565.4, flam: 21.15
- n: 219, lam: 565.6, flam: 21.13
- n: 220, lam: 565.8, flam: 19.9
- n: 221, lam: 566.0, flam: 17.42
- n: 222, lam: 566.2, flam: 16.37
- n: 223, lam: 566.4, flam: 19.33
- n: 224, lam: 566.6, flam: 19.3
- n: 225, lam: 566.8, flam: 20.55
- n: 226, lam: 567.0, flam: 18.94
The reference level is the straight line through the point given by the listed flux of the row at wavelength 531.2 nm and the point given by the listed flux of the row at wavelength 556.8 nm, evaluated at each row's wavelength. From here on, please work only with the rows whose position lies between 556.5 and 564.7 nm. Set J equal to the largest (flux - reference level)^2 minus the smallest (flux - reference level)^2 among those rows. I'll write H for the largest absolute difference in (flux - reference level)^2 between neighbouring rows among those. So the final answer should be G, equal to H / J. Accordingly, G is 0.87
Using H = 58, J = 67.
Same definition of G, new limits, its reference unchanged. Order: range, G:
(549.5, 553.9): 0.91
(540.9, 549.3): 1.00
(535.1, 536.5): 0.90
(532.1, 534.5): 1.00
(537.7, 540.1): 0.99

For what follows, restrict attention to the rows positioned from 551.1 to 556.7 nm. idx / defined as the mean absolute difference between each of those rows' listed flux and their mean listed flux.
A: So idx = 2.6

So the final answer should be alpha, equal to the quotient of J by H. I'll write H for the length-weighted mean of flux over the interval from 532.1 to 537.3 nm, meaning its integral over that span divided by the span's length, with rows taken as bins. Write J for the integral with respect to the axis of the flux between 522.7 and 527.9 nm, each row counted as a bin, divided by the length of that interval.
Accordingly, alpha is 0.93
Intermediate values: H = 19.2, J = 17.9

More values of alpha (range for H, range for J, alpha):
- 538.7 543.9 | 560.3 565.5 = 1.02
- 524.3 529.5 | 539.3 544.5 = 1.08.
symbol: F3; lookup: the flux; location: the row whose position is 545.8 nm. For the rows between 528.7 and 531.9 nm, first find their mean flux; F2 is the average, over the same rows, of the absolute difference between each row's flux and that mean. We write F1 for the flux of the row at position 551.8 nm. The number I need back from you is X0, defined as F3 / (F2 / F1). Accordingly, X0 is 236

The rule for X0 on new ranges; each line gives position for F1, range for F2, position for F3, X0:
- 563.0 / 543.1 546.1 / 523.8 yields 144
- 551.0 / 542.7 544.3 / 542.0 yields 119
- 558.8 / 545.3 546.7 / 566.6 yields 134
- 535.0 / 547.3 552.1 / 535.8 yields 189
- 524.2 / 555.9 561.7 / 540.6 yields 160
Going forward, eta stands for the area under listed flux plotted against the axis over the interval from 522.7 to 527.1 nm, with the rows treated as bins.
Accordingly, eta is 77.3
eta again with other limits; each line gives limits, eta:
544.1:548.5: 81.0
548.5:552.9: 79.6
